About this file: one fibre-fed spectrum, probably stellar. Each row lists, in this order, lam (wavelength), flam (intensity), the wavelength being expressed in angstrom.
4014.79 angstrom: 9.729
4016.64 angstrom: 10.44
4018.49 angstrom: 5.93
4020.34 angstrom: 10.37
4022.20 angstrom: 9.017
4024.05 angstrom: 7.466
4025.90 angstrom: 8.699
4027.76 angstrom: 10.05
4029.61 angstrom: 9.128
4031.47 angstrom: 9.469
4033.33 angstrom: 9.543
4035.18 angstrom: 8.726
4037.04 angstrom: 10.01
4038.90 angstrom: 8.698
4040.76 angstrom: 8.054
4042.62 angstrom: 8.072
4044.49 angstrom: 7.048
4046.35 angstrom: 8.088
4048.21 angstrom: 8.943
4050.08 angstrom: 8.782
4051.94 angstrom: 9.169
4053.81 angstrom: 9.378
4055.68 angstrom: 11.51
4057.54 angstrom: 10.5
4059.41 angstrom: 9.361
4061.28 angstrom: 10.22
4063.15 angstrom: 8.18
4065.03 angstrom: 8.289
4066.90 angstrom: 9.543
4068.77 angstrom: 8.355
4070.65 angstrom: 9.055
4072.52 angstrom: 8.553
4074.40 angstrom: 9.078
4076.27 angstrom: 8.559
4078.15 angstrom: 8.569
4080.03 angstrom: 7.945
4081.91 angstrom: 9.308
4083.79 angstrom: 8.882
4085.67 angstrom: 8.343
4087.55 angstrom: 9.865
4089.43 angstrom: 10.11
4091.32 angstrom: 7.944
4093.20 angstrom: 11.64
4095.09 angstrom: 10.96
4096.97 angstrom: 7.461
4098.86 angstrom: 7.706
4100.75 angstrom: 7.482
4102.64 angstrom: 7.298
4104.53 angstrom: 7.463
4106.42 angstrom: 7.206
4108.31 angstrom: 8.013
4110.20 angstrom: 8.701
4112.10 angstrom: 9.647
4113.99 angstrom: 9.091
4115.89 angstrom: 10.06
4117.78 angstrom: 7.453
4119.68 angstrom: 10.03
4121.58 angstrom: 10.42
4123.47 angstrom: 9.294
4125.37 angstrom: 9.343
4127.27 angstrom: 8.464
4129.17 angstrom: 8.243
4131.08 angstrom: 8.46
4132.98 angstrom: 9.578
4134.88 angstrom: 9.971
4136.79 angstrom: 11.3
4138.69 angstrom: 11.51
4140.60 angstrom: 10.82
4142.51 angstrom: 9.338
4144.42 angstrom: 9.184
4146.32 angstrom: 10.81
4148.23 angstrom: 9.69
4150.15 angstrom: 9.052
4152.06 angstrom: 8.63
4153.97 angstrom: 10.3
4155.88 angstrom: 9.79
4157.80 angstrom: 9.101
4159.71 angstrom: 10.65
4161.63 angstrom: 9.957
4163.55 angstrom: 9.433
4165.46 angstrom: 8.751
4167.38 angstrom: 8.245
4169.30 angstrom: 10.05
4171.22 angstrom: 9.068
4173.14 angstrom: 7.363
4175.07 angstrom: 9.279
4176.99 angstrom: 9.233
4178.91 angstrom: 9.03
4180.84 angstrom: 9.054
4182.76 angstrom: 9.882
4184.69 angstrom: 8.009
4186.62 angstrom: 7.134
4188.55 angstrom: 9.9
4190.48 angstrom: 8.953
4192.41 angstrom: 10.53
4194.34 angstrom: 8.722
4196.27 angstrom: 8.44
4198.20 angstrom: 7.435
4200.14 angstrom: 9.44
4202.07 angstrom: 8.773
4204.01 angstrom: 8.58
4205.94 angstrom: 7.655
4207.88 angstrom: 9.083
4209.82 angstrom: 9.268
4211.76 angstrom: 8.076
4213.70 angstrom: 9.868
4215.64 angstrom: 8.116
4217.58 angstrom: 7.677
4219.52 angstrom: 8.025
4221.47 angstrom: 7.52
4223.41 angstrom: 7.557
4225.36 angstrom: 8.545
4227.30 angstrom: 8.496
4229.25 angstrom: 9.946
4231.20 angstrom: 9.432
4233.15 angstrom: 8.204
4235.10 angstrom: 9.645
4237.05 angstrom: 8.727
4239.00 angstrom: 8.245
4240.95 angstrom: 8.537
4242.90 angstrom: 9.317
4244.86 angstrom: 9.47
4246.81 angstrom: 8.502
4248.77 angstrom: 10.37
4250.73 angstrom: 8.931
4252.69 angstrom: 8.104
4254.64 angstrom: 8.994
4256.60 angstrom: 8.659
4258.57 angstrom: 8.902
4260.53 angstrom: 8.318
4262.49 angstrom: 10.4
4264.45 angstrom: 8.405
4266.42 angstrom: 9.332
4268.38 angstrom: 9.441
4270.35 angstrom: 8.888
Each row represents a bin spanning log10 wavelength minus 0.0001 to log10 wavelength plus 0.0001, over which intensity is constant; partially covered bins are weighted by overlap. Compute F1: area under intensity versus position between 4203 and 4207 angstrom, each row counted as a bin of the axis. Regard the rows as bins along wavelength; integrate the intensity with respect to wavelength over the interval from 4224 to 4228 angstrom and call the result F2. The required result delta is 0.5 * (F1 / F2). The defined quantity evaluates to 0.5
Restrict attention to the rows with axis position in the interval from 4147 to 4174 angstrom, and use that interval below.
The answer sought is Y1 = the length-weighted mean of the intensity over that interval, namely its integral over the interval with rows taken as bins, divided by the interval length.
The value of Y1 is 9.3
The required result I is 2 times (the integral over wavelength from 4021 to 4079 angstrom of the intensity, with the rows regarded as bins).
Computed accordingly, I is 1041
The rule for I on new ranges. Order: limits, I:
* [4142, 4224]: 1467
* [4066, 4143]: 1394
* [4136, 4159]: 458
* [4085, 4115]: 521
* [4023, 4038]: 274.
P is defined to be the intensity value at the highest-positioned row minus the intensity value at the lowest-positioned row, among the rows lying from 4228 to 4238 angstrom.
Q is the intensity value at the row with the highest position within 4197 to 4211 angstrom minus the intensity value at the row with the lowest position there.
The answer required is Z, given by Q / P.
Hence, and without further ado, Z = -1.5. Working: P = -1.2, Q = 1.8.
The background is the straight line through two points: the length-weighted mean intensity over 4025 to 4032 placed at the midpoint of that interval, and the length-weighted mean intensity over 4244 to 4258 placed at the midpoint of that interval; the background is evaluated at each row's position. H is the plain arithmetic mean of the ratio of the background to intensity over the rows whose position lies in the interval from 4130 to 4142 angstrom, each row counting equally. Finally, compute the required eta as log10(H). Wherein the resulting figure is -0.045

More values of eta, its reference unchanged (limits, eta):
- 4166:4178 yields 0.016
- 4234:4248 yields 0.006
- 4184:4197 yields 0.019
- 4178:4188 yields 0.029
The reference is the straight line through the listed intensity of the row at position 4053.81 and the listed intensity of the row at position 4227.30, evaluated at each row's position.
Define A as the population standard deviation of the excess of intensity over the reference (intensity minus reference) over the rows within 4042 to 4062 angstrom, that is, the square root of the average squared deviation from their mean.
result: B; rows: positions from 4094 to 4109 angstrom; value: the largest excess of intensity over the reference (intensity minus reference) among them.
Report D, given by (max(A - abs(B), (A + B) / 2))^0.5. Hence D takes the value 1.23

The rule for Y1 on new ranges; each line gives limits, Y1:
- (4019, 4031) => 9.0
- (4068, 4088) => 8.8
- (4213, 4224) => 8.1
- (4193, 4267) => 8.7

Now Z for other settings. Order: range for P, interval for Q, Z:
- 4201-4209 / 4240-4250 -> 5.9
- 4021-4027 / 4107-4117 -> -6.4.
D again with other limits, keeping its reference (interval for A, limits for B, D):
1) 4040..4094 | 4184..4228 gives 1.21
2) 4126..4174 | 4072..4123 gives 1.32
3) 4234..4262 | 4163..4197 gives 1.11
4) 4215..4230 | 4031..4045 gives 0.81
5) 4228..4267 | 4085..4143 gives 1.27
